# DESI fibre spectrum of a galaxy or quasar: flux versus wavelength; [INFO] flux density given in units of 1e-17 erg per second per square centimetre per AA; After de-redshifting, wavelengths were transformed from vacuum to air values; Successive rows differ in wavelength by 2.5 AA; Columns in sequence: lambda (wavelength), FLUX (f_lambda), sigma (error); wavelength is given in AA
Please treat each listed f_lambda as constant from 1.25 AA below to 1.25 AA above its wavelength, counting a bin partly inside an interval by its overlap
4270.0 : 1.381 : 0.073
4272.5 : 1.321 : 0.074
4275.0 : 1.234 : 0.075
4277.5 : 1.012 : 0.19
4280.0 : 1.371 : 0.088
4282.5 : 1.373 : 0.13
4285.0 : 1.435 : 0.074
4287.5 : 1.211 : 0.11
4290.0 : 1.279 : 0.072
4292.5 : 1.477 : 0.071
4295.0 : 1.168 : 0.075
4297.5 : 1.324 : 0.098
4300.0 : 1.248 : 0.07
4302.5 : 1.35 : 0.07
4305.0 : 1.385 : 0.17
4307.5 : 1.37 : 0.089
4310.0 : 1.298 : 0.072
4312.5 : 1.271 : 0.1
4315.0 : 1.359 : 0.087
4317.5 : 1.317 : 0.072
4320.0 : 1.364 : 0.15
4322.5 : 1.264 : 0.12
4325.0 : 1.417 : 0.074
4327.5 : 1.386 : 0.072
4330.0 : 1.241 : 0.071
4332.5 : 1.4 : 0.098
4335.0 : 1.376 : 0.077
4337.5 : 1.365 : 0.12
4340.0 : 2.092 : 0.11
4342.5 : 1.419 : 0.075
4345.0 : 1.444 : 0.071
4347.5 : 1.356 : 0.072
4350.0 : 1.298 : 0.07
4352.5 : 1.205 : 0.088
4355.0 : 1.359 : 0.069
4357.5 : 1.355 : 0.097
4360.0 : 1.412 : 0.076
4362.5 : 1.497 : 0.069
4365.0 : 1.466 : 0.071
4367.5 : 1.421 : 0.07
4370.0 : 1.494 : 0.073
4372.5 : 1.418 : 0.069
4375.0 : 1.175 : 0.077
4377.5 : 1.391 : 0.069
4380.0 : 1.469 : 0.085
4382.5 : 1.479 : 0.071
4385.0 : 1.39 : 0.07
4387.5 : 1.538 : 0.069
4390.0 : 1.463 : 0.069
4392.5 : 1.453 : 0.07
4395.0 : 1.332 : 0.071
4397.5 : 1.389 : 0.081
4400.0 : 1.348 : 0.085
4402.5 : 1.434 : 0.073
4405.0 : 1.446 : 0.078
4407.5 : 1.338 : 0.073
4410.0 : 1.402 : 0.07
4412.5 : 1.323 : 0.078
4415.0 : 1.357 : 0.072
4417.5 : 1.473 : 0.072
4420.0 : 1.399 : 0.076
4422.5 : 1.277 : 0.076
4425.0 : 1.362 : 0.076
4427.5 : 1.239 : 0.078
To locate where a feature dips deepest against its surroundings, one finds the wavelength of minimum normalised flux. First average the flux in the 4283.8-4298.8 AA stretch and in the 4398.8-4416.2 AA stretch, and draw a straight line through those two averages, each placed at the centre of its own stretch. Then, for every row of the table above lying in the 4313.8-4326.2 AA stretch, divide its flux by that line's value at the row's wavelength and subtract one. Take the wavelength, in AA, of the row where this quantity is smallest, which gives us 4322.5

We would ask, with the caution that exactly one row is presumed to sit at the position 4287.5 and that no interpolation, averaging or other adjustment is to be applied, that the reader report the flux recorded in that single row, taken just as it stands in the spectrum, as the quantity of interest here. 1.211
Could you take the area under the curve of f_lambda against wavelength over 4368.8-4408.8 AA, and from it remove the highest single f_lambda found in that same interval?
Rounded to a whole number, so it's 55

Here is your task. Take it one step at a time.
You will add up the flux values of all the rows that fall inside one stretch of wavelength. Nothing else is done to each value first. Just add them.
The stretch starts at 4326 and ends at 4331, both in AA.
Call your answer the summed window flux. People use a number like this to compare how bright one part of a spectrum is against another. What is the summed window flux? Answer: 2.63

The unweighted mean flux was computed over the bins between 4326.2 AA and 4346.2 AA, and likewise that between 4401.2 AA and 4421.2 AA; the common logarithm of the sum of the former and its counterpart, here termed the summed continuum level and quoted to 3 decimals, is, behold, 0.457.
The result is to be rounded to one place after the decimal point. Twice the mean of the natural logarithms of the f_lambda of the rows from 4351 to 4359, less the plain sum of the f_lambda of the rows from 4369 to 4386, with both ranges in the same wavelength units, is -9.3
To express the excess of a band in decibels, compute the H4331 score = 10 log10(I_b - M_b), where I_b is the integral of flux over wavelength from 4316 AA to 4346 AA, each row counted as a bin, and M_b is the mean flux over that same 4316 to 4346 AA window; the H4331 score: 16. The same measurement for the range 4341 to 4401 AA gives 19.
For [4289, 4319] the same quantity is 16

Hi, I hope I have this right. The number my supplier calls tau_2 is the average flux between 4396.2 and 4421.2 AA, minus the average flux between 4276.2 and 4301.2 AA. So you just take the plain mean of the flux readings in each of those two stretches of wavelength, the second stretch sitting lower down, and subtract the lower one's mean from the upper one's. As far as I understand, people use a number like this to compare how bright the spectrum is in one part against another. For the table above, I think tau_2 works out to 0.10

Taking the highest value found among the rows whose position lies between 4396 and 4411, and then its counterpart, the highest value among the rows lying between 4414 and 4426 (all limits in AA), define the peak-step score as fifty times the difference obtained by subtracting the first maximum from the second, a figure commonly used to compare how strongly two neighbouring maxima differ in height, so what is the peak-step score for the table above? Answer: 1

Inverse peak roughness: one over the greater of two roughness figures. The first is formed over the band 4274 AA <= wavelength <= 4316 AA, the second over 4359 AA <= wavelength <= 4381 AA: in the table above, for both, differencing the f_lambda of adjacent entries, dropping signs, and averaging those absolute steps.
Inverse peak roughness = 7.9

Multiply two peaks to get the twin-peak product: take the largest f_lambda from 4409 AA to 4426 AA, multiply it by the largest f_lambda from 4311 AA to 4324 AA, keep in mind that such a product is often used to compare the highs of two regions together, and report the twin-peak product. 2.01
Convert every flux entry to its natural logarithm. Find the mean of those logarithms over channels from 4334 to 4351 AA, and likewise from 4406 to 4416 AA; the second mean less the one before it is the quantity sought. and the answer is -0.08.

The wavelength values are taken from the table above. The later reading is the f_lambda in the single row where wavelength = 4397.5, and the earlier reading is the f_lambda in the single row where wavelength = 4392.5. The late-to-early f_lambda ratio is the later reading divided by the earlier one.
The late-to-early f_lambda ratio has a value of 0.96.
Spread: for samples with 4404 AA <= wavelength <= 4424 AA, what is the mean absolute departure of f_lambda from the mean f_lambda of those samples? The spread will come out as 0.053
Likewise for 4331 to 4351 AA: 0.156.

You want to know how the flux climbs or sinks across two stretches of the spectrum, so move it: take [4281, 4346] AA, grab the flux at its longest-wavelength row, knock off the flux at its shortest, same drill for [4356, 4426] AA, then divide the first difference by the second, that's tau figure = 10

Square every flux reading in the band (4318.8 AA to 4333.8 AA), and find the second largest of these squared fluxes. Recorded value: 1.96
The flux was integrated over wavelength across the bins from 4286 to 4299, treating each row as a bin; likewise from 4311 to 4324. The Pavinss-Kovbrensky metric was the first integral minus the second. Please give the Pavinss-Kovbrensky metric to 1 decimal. -0.3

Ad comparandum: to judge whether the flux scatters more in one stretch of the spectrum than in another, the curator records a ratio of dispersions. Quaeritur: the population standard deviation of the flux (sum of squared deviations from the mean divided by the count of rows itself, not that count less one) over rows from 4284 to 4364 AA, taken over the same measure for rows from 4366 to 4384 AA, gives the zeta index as 1.5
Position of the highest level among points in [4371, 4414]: 4387.5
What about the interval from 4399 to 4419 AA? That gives 4417.5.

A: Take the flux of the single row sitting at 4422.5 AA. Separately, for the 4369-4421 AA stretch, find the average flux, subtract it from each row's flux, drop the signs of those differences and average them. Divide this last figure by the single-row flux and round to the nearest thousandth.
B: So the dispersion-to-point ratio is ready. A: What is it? 0.046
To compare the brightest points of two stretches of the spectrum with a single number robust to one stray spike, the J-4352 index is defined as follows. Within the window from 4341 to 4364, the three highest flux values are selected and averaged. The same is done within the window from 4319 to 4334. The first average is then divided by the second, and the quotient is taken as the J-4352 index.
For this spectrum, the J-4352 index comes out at 1.04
